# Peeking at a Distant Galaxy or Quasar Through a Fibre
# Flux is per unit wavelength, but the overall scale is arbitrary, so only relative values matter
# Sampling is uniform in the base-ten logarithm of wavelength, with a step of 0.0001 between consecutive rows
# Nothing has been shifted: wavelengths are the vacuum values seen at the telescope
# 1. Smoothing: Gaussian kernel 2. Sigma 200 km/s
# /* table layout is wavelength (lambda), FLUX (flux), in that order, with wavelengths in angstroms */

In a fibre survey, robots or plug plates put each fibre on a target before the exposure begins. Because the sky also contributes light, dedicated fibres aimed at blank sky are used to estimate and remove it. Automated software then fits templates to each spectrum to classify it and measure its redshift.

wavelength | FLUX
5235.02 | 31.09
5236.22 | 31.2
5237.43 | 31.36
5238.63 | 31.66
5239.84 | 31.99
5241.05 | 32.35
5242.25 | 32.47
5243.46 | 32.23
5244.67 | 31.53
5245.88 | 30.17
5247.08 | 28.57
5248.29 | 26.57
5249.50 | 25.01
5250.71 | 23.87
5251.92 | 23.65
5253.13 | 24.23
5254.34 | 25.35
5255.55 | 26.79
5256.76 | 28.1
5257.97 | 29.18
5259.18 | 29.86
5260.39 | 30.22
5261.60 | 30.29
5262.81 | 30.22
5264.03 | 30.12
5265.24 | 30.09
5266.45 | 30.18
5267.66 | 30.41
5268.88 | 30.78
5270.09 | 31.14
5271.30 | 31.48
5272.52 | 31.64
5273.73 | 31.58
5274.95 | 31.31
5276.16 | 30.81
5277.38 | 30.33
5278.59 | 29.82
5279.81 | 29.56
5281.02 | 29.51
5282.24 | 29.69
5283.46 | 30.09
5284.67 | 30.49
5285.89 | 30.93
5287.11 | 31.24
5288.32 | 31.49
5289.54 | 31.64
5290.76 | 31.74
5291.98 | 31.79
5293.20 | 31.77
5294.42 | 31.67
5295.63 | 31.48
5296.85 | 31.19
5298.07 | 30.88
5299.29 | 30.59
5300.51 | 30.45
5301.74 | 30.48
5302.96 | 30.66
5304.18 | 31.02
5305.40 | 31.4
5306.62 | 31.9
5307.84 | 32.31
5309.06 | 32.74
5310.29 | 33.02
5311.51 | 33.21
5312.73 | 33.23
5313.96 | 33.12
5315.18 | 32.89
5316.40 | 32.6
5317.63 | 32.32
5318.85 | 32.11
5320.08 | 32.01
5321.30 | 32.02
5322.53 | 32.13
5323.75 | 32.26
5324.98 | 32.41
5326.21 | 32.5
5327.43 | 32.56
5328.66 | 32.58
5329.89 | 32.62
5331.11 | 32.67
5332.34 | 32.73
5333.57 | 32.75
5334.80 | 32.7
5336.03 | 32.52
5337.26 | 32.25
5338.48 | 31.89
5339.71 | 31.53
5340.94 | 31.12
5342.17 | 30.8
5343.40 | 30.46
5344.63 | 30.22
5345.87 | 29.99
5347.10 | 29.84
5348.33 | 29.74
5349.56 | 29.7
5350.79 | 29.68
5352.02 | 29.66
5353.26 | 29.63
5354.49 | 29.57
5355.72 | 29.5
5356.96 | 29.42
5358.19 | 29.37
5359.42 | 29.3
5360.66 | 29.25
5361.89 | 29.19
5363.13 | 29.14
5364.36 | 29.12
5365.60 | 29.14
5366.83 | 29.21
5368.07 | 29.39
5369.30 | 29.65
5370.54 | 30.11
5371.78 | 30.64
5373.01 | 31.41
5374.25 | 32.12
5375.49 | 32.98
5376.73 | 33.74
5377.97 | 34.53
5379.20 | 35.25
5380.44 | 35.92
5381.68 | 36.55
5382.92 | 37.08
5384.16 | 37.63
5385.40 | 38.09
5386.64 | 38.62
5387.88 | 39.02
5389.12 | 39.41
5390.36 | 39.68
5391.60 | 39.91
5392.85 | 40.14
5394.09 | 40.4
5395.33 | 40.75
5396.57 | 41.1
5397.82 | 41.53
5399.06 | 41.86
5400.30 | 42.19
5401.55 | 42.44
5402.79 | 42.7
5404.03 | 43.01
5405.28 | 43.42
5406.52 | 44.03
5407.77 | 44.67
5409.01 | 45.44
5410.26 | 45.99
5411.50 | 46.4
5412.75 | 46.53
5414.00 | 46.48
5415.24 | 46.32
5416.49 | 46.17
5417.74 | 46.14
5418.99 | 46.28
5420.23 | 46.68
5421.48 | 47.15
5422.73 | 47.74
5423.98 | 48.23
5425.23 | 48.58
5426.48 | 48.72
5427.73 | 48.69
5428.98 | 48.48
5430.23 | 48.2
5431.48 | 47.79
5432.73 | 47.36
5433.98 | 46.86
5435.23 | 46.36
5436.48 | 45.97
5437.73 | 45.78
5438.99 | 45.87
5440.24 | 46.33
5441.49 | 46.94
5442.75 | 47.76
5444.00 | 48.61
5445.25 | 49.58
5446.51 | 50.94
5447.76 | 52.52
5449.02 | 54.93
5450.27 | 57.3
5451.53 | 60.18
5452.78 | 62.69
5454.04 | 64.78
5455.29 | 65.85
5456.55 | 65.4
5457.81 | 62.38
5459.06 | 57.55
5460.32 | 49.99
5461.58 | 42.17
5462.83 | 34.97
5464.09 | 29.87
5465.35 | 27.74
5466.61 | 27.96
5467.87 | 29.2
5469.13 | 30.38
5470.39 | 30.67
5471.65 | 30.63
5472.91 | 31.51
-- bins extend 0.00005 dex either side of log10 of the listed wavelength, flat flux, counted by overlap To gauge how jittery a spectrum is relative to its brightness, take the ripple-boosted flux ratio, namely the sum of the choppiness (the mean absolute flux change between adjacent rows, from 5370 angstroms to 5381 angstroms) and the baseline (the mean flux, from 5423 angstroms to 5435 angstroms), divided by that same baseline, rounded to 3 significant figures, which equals 1.02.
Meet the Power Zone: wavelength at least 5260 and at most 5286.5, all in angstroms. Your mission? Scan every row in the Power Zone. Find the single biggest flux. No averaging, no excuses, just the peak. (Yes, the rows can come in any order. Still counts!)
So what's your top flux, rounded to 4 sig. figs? 31.64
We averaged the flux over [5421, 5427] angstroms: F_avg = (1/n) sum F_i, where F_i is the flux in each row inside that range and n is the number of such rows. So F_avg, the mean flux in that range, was 48.1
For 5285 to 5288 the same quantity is 31.1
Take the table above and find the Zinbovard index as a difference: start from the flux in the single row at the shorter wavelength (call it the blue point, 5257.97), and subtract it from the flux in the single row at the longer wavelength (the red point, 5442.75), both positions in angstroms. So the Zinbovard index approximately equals 18.6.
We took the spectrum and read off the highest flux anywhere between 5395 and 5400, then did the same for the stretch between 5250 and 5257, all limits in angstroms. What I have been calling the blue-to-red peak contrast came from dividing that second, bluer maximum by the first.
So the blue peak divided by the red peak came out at 0.67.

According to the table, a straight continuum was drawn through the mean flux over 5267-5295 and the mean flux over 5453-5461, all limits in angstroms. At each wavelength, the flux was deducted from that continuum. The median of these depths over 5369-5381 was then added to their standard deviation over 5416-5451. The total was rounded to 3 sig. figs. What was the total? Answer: 16.6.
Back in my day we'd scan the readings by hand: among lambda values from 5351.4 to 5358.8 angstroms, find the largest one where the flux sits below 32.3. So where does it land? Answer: 5358.19 angstroms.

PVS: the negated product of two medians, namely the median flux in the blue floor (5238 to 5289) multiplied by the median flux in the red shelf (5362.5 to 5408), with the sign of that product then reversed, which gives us -1151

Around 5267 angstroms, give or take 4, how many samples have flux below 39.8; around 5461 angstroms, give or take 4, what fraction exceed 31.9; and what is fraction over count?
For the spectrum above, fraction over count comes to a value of 0.139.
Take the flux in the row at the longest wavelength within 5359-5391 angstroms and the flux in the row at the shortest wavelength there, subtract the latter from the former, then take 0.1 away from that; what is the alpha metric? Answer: 10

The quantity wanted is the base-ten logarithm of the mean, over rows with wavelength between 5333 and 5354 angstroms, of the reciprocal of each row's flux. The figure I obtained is -1.49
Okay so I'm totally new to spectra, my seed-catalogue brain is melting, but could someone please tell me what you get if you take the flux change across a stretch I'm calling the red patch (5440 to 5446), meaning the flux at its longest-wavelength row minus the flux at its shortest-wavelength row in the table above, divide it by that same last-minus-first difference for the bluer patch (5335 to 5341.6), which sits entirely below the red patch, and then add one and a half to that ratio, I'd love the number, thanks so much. -1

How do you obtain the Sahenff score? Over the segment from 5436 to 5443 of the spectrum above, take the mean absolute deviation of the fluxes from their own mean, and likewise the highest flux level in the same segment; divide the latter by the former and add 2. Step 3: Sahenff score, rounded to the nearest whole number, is 81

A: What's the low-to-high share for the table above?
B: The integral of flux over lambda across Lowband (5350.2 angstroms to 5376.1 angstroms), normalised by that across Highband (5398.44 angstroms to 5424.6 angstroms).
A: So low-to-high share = 0.65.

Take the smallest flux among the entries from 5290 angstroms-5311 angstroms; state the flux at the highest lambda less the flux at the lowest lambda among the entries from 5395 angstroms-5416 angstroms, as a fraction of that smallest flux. 0.18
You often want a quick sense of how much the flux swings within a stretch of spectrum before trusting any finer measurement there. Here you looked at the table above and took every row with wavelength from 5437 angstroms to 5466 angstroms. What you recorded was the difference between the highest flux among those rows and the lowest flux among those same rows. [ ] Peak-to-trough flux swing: 38.1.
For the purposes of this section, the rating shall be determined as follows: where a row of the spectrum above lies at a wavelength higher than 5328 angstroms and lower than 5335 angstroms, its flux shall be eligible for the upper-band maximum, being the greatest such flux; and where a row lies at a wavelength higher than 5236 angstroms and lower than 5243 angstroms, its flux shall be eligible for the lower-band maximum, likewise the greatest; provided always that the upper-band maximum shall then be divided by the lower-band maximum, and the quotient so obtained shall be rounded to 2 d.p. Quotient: 1.01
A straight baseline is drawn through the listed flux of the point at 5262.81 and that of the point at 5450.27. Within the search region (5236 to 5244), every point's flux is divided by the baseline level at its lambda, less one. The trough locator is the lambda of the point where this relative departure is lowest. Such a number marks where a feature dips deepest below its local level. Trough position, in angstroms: 5243.46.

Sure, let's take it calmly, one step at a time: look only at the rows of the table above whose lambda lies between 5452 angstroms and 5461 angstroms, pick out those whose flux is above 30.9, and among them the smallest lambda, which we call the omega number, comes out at 5452.78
